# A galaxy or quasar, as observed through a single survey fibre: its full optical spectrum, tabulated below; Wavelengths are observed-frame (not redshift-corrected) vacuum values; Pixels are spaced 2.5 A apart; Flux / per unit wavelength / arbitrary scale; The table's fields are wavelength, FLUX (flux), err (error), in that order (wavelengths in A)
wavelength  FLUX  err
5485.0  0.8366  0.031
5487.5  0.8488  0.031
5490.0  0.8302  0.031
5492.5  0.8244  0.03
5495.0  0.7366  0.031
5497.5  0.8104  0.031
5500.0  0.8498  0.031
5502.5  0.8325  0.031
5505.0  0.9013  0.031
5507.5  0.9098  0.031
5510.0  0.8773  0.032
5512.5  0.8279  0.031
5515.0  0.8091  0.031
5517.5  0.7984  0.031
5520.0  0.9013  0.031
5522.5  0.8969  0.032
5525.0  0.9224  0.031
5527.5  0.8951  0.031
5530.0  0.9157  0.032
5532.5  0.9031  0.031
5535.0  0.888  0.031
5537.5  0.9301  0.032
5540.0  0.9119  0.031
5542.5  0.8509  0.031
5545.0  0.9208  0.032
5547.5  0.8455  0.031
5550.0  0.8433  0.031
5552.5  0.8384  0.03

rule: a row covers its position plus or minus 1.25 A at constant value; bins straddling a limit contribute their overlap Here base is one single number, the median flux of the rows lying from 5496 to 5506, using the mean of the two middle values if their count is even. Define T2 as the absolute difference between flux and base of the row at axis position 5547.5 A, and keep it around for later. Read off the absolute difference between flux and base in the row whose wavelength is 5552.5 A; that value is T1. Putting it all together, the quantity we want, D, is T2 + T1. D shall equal 0.007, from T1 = 0.003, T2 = 0.00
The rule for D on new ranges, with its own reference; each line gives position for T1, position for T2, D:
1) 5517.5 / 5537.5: 0.132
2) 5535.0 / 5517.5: 0.090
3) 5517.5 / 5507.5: 0.111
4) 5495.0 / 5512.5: 0.118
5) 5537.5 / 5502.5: 0.098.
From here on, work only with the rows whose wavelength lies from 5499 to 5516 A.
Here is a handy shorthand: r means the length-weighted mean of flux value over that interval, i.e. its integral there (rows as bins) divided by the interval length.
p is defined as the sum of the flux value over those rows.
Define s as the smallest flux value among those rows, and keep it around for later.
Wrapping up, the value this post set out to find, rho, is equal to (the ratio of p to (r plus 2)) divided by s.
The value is 2.60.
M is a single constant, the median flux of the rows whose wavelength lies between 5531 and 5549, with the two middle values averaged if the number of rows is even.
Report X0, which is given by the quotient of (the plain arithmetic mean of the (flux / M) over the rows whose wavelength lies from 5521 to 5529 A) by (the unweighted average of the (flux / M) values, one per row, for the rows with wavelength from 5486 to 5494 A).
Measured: 1.08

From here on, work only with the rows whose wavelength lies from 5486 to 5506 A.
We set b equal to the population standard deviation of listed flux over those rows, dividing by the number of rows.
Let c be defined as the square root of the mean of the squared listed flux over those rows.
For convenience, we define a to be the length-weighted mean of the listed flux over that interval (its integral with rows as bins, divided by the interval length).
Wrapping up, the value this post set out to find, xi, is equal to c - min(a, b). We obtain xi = 0.79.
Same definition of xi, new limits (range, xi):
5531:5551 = 0.85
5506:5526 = 0.82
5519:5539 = 0.89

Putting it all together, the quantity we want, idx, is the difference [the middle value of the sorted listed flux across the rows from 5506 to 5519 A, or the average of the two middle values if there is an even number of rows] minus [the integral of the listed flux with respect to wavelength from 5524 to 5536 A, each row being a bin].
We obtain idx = -10.0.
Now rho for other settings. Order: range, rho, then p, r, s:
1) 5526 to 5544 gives 2.55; 6.3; 0.90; 0.8509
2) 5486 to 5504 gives 2.76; 5.7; 0.82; 0.7366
